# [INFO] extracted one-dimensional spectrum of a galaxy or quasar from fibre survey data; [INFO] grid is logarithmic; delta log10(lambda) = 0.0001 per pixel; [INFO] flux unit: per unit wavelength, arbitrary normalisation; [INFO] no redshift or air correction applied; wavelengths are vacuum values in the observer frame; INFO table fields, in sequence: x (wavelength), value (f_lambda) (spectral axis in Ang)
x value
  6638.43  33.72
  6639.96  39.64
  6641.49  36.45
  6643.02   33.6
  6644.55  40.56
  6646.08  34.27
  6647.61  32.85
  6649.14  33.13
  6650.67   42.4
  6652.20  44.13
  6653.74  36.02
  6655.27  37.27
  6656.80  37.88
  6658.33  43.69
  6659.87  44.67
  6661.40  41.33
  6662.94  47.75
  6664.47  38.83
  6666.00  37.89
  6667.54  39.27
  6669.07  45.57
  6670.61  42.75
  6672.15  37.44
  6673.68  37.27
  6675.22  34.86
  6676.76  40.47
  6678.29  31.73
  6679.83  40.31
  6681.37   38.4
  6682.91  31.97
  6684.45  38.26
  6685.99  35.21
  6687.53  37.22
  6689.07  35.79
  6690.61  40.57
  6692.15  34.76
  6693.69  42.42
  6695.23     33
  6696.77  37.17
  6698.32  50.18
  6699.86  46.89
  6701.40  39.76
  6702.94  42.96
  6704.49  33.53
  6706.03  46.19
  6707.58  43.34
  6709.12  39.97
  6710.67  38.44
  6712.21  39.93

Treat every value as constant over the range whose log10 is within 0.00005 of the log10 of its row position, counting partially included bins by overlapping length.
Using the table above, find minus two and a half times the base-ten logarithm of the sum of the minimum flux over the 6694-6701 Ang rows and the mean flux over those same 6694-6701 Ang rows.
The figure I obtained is -4.68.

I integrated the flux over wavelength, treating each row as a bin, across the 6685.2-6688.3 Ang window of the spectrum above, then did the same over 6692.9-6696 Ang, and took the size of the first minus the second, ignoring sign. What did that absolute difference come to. 5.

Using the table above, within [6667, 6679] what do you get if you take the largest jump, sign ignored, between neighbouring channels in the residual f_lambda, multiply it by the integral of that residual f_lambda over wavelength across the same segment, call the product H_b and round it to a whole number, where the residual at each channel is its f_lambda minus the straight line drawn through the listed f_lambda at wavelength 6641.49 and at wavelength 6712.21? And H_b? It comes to 73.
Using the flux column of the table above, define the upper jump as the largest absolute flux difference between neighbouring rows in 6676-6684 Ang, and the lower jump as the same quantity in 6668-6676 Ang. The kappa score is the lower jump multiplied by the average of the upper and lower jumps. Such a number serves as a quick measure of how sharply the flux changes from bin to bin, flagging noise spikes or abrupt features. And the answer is 37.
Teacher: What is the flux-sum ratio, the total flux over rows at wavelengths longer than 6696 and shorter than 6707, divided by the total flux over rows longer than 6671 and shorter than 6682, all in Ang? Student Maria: 1.14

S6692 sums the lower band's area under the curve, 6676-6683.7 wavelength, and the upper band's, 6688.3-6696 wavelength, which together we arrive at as 569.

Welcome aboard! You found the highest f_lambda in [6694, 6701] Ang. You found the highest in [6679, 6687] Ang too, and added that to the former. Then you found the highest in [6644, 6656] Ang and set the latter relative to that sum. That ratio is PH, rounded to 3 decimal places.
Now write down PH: 0.488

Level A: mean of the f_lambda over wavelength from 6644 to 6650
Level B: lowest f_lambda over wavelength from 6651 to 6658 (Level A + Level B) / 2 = 35.6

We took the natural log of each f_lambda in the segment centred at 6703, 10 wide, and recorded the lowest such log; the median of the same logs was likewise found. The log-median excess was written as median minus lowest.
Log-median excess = 0.26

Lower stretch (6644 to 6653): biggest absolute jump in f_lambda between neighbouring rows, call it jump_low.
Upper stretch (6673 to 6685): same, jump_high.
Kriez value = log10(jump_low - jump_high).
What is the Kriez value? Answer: -0.28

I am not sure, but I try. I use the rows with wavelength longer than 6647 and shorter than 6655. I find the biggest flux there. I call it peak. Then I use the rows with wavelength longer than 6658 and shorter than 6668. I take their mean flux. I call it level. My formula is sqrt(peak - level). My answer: 1.5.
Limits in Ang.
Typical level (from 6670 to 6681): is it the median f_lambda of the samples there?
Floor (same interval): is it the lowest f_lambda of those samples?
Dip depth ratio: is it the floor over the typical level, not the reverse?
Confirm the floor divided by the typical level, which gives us 0.85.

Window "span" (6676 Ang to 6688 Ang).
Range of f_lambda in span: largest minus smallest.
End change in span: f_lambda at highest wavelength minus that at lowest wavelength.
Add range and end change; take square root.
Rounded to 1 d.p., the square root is 2.3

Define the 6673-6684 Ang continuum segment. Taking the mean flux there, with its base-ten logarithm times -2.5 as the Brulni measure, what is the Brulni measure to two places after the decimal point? -3.90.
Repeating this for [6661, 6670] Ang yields -4.05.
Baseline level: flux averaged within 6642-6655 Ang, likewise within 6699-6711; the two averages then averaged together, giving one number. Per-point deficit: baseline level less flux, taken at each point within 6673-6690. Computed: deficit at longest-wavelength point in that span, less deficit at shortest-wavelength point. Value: 1.5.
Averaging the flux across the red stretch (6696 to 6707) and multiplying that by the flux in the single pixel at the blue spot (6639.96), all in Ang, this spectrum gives 1680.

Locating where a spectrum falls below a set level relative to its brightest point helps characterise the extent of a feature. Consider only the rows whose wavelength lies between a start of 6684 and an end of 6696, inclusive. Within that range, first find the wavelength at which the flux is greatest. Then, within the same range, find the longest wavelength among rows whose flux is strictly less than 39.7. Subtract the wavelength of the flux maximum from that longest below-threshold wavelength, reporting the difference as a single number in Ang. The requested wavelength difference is 1.5 Ang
